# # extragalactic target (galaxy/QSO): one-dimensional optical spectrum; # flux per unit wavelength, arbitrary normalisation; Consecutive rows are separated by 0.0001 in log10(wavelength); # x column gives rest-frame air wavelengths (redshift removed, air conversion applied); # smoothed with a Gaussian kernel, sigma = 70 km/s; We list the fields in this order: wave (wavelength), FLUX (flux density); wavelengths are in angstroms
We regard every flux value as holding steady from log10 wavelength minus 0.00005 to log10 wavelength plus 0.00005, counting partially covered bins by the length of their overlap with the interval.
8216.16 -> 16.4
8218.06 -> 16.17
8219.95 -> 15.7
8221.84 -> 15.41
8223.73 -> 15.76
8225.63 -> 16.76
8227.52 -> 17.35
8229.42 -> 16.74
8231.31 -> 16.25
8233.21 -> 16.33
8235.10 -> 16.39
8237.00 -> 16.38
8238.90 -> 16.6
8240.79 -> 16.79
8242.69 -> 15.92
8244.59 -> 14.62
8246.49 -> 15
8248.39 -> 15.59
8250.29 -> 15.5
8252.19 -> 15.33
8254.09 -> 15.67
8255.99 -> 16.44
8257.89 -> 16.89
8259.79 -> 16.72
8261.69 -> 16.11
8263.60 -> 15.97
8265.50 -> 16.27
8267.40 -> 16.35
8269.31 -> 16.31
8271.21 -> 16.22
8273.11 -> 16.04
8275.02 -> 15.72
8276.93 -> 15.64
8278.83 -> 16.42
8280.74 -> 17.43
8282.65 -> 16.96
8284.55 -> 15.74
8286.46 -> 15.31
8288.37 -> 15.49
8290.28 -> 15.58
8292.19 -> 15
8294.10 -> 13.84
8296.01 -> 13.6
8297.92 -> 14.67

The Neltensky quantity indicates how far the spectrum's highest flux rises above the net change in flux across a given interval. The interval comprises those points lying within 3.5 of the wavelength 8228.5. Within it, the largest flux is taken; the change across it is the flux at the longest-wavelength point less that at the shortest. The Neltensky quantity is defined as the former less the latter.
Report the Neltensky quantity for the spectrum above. 17.9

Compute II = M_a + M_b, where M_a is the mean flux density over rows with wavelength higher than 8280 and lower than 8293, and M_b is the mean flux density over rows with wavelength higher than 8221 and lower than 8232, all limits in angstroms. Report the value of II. 32.3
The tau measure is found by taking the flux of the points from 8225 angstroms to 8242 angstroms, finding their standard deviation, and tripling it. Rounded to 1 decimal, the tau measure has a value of 1.0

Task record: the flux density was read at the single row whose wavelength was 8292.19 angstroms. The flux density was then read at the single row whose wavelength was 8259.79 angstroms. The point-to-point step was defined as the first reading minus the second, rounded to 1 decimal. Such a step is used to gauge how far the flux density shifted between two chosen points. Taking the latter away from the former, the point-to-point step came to -1.7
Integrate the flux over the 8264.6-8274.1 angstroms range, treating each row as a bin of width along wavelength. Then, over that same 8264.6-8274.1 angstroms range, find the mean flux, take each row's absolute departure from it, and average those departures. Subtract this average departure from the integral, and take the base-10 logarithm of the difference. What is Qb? 2.19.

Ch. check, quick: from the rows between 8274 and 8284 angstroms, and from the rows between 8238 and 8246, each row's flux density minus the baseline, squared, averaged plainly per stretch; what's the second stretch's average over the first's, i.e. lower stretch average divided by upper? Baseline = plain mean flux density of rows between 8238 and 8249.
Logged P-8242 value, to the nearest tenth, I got 0.8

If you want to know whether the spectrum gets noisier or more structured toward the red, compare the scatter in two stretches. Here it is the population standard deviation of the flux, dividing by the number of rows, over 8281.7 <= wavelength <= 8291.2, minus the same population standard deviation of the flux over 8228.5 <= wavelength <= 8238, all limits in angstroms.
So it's 0.42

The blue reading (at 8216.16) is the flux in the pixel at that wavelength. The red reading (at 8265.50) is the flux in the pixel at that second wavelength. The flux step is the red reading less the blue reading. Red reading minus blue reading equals -0.13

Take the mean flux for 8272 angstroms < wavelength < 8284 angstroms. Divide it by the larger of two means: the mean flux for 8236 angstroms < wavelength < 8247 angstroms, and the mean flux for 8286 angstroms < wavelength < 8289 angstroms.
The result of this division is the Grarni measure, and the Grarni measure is 1.03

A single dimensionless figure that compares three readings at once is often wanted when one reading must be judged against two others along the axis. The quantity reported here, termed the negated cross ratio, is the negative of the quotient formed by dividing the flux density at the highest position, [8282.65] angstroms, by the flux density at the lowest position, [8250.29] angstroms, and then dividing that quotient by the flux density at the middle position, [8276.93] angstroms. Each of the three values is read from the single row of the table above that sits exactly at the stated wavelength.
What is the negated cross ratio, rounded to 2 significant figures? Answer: -0.070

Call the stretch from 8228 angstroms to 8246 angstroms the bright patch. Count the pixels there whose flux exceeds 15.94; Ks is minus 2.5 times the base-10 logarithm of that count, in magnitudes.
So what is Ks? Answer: -2.1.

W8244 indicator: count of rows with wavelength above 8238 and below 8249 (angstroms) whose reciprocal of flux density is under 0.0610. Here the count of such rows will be 2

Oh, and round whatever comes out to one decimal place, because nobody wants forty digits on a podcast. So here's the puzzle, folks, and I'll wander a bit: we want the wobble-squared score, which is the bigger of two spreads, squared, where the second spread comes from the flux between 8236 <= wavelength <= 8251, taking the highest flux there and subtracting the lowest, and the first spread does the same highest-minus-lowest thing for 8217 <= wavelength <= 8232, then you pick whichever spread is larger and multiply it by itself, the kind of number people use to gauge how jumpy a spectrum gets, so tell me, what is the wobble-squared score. 4.7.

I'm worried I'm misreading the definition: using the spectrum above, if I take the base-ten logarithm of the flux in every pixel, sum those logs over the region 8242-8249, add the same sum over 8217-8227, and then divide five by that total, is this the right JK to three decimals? 0.465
